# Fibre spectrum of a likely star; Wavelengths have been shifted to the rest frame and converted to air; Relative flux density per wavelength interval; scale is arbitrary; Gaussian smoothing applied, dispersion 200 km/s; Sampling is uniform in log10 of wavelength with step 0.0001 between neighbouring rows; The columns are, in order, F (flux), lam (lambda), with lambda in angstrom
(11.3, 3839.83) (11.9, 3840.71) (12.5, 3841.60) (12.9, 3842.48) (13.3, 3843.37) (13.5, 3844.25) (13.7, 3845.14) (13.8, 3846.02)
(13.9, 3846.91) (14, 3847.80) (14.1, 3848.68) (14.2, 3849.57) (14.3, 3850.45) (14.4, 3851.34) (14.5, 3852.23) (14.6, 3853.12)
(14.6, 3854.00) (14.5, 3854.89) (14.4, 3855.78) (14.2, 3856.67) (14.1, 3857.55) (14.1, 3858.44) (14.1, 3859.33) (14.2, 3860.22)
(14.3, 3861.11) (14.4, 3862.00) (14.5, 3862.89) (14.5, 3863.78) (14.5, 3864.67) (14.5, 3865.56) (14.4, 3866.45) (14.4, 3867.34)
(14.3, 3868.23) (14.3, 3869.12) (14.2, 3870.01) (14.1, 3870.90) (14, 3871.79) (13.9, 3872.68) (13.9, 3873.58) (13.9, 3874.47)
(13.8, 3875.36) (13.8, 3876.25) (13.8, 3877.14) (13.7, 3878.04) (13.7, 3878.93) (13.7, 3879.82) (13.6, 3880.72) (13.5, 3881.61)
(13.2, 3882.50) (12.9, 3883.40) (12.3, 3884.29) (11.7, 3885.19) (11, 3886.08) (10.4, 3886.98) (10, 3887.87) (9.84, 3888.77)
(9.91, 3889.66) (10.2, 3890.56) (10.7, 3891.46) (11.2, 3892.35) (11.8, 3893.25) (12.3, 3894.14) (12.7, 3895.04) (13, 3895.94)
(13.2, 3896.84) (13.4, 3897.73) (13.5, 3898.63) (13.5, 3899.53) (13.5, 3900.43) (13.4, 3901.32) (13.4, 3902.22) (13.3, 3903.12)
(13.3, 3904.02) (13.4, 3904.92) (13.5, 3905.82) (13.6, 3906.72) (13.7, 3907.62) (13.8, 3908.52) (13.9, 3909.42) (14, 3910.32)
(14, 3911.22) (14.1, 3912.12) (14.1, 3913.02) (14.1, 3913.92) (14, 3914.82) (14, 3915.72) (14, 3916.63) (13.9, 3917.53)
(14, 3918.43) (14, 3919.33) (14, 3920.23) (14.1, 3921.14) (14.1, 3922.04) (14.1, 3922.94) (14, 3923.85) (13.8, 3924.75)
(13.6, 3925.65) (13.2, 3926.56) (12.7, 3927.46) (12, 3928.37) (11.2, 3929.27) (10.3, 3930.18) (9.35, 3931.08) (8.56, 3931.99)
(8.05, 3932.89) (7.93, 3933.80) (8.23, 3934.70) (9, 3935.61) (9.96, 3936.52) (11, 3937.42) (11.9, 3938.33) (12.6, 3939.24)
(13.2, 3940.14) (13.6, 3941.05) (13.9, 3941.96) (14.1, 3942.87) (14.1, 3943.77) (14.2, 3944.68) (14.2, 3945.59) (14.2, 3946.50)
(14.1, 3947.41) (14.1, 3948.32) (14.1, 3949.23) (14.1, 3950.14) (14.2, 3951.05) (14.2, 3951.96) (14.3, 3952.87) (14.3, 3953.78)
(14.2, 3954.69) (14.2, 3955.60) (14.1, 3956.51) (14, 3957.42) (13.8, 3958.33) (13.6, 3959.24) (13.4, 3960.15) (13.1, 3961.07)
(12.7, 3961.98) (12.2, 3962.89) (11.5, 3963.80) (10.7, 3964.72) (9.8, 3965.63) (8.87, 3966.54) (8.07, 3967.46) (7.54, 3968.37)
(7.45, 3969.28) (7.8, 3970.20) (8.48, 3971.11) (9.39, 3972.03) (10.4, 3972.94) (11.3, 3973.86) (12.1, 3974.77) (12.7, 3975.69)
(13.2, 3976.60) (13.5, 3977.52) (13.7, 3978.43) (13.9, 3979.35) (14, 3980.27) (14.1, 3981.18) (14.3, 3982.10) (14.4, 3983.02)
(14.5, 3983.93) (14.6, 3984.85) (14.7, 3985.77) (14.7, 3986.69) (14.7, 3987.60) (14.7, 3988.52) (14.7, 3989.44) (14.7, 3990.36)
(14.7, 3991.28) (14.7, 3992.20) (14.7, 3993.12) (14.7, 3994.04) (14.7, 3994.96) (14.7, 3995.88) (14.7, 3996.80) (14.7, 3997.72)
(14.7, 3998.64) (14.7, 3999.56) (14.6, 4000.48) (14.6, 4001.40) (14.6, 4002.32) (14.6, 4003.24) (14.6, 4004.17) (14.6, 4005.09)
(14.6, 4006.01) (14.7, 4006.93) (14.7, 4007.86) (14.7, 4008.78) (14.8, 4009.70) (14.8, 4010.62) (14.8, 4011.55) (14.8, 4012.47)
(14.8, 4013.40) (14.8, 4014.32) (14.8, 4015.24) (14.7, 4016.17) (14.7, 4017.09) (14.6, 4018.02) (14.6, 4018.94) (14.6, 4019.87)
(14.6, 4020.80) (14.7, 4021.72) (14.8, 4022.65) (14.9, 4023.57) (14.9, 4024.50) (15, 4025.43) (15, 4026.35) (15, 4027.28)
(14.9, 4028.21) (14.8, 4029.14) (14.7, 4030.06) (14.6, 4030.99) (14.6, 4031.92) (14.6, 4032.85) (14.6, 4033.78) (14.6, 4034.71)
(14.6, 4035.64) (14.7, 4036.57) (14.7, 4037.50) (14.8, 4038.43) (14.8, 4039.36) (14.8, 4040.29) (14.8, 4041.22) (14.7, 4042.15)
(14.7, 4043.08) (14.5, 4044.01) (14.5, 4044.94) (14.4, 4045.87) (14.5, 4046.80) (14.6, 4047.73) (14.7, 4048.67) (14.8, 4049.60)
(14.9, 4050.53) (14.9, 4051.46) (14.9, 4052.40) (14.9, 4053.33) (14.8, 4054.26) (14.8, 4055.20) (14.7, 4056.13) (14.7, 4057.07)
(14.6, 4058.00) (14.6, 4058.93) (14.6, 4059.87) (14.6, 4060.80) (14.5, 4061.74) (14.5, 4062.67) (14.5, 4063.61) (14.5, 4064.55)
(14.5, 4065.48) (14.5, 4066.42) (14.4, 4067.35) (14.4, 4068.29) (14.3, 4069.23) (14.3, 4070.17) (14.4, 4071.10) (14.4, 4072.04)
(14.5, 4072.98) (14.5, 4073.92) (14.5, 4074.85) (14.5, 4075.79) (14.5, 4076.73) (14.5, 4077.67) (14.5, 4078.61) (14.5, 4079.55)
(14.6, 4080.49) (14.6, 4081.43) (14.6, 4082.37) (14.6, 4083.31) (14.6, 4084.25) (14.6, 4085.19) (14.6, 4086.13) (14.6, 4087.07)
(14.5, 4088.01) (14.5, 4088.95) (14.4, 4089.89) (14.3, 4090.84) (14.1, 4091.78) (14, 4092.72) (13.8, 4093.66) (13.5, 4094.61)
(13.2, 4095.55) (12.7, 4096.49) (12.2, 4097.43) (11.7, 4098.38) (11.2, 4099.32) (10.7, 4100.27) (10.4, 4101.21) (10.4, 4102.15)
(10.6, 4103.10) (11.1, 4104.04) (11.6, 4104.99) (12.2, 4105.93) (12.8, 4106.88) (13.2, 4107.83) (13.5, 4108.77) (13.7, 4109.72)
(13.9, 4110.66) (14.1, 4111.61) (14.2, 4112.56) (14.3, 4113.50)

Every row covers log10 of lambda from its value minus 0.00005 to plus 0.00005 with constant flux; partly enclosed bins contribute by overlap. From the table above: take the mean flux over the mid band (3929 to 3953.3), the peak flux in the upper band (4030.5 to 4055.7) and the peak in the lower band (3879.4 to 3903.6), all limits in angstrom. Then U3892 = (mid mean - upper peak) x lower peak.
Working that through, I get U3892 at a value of -37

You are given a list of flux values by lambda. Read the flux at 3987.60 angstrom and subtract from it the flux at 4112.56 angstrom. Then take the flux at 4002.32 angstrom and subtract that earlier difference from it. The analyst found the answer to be 14.1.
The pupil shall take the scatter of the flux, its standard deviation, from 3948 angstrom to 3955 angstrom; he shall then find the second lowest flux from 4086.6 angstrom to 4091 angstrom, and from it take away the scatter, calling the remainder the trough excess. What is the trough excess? 14.3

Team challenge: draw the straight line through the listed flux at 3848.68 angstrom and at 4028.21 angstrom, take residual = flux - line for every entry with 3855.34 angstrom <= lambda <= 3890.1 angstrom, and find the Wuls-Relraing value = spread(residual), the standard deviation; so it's 1.4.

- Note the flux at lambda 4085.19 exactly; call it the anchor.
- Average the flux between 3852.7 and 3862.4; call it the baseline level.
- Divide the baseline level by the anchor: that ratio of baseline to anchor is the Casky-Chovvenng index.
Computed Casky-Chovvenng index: 0.98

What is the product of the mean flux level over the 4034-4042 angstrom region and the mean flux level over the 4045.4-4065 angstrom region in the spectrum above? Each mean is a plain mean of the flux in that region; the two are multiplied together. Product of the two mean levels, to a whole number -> 216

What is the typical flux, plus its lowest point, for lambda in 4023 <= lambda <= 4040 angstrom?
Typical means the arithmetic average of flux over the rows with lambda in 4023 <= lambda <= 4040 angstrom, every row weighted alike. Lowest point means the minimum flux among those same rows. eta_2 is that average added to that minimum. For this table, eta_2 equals 29.4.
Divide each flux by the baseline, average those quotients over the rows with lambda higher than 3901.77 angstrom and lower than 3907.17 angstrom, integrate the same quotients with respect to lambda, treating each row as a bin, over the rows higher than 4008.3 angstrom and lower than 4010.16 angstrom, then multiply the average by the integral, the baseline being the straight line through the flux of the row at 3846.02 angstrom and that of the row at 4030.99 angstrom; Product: 1.8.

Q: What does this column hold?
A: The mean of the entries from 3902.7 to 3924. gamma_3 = 13.9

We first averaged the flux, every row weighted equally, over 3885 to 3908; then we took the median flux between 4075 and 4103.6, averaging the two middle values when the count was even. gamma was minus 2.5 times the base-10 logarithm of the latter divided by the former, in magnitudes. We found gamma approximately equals -0.18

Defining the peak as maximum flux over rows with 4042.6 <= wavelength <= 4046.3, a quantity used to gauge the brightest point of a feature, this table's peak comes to 14.7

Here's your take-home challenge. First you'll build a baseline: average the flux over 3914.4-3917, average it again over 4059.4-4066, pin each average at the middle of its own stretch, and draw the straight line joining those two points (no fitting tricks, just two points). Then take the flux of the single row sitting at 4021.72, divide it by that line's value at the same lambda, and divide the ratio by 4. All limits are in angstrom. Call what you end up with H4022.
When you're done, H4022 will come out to 0.256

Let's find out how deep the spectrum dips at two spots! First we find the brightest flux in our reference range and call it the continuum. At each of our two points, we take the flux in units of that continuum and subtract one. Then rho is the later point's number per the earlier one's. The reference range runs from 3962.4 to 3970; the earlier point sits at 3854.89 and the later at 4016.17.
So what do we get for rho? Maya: 1.1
